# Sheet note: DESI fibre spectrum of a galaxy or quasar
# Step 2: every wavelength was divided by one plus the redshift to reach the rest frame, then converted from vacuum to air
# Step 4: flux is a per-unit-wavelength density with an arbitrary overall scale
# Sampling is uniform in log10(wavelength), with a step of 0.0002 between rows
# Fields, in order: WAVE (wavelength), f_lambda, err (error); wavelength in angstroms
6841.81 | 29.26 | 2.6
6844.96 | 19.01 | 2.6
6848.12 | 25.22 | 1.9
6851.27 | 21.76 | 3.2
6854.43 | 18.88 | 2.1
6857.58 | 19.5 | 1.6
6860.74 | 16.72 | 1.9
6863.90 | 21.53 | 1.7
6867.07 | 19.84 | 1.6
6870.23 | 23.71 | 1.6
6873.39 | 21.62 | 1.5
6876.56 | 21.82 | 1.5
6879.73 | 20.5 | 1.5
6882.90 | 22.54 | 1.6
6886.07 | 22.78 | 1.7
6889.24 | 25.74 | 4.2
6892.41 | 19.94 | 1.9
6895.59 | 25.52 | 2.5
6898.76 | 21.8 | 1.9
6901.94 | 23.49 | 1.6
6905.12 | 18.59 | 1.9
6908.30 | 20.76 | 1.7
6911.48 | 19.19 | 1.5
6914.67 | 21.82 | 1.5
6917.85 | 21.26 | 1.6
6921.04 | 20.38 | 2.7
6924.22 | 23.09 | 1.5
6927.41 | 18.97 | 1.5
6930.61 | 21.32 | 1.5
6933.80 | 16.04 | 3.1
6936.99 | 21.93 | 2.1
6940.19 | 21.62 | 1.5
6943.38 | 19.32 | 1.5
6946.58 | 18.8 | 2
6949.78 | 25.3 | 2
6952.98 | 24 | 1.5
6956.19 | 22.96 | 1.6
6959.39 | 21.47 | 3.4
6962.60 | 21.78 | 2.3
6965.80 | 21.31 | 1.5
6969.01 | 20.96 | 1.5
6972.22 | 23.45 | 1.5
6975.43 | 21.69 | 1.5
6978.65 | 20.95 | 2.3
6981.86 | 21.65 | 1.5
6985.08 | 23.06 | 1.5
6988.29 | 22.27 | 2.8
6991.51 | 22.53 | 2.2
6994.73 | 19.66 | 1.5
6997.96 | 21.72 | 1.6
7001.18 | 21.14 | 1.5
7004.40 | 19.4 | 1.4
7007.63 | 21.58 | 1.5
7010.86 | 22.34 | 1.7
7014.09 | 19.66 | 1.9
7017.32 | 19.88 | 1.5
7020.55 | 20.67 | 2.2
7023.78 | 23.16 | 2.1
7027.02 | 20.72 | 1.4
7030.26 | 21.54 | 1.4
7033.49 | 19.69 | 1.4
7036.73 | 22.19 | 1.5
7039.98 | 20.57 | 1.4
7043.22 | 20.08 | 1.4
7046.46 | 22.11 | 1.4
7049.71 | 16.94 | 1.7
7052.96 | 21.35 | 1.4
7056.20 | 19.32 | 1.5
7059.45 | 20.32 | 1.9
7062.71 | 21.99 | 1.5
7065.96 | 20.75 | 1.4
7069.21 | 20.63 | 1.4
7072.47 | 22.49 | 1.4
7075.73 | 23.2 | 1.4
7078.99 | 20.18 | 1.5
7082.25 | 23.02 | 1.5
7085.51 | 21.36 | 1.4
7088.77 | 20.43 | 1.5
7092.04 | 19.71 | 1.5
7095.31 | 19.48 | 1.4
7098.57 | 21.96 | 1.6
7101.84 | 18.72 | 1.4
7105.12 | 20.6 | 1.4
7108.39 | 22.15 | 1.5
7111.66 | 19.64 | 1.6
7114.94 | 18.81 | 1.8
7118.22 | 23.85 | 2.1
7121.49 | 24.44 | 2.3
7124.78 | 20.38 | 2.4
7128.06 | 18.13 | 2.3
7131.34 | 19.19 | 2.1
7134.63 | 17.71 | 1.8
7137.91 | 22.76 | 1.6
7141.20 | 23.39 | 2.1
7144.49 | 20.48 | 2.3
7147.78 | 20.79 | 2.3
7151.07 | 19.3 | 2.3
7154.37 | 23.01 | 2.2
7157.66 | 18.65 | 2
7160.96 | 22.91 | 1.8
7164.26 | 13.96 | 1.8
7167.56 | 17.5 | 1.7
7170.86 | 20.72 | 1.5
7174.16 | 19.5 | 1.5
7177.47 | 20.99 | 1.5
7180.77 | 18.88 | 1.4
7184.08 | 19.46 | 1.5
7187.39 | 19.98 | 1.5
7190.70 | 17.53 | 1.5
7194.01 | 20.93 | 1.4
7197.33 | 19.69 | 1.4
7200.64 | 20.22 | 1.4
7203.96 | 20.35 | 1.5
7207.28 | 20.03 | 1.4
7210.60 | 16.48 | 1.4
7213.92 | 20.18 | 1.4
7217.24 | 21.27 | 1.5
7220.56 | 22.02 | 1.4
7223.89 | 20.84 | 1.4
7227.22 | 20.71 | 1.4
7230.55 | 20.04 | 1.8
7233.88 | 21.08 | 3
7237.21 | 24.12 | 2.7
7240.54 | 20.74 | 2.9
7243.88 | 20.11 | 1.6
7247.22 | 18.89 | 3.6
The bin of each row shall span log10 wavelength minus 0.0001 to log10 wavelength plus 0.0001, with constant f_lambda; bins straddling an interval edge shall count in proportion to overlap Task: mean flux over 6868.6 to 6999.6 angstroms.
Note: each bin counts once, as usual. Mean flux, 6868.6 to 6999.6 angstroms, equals 21.6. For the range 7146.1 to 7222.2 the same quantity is 19.8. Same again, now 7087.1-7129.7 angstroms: 20.6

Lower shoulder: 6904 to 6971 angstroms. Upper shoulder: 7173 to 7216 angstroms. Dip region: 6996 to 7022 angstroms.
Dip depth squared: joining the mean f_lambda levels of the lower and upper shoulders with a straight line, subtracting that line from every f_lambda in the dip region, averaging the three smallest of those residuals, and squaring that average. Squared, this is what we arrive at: 0.9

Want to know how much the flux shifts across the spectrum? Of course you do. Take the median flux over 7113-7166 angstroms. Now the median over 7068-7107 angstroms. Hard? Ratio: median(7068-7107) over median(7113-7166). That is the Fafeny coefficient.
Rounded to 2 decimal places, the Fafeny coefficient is 1.01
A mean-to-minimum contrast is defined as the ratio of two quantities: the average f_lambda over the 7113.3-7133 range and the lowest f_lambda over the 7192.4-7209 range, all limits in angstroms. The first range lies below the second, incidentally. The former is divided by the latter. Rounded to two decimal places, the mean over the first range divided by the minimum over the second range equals 1.06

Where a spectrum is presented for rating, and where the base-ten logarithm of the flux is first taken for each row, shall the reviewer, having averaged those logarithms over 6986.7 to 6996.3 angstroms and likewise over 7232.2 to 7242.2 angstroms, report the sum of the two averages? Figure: 2.67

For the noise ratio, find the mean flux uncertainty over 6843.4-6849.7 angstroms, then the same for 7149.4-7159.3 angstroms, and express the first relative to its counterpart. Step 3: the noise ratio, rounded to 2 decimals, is 1.04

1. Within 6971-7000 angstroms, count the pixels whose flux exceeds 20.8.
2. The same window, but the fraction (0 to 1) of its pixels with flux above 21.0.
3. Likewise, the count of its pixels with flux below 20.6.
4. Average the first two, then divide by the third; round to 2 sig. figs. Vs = 4.4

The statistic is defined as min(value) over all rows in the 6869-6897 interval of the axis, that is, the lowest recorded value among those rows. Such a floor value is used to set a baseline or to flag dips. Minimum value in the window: 19.94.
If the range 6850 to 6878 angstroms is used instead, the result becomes 16.72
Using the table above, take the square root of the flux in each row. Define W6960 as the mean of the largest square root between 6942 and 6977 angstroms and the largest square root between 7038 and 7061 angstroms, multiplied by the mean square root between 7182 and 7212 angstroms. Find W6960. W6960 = 21.4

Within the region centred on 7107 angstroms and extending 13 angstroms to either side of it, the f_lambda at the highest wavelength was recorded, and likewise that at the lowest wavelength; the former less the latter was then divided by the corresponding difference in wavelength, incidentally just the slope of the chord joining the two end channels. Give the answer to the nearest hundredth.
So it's 0.19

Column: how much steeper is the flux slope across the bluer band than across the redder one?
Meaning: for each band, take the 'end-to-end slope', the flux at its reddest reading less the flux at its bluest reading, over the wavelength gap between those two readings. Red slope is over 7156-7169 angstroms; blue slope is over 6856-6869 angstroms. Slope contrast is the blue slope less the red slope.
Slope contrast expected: 0.15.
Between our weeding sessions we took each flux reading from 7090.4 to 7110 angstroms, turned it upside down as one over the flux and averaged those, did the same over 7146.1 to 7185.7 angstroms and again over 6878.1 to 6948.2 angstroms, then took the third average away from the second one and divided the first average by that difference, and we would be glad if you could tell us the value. 12.5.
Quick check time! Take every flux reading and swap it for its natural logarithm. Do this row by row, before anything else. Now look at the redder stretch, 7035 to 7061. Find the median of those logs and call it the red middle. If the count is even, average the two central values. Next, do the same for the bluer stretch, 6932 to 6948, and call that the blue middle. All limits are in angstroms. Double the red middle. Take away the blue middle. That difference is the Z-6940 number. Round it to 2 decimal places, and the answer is 3.07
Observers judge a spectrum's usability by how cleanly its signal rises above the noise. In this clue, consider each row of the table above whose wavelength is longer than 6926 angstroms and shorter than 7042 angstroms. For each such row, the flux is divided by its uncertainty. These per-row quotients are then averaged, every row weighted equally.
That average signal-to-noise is 12.6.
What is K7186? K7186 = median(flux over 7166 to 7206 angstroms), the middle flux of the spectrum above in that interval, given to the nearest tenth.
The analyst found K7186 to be 19.8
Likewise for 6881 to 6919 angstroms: 21.8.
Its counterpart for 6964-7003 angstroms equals 21.7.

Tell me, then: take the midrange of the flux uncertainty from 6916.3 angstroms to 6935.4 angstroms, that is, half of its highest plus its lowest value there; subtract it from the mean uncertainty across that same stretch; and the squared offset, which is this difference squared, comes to 0.100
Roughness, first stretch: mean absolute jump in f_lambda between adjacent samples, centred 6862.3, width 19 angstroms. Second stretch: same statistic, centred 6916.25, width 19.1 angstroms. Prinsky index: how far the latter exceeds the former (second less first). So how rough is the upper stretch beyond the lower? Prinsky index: -1.1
